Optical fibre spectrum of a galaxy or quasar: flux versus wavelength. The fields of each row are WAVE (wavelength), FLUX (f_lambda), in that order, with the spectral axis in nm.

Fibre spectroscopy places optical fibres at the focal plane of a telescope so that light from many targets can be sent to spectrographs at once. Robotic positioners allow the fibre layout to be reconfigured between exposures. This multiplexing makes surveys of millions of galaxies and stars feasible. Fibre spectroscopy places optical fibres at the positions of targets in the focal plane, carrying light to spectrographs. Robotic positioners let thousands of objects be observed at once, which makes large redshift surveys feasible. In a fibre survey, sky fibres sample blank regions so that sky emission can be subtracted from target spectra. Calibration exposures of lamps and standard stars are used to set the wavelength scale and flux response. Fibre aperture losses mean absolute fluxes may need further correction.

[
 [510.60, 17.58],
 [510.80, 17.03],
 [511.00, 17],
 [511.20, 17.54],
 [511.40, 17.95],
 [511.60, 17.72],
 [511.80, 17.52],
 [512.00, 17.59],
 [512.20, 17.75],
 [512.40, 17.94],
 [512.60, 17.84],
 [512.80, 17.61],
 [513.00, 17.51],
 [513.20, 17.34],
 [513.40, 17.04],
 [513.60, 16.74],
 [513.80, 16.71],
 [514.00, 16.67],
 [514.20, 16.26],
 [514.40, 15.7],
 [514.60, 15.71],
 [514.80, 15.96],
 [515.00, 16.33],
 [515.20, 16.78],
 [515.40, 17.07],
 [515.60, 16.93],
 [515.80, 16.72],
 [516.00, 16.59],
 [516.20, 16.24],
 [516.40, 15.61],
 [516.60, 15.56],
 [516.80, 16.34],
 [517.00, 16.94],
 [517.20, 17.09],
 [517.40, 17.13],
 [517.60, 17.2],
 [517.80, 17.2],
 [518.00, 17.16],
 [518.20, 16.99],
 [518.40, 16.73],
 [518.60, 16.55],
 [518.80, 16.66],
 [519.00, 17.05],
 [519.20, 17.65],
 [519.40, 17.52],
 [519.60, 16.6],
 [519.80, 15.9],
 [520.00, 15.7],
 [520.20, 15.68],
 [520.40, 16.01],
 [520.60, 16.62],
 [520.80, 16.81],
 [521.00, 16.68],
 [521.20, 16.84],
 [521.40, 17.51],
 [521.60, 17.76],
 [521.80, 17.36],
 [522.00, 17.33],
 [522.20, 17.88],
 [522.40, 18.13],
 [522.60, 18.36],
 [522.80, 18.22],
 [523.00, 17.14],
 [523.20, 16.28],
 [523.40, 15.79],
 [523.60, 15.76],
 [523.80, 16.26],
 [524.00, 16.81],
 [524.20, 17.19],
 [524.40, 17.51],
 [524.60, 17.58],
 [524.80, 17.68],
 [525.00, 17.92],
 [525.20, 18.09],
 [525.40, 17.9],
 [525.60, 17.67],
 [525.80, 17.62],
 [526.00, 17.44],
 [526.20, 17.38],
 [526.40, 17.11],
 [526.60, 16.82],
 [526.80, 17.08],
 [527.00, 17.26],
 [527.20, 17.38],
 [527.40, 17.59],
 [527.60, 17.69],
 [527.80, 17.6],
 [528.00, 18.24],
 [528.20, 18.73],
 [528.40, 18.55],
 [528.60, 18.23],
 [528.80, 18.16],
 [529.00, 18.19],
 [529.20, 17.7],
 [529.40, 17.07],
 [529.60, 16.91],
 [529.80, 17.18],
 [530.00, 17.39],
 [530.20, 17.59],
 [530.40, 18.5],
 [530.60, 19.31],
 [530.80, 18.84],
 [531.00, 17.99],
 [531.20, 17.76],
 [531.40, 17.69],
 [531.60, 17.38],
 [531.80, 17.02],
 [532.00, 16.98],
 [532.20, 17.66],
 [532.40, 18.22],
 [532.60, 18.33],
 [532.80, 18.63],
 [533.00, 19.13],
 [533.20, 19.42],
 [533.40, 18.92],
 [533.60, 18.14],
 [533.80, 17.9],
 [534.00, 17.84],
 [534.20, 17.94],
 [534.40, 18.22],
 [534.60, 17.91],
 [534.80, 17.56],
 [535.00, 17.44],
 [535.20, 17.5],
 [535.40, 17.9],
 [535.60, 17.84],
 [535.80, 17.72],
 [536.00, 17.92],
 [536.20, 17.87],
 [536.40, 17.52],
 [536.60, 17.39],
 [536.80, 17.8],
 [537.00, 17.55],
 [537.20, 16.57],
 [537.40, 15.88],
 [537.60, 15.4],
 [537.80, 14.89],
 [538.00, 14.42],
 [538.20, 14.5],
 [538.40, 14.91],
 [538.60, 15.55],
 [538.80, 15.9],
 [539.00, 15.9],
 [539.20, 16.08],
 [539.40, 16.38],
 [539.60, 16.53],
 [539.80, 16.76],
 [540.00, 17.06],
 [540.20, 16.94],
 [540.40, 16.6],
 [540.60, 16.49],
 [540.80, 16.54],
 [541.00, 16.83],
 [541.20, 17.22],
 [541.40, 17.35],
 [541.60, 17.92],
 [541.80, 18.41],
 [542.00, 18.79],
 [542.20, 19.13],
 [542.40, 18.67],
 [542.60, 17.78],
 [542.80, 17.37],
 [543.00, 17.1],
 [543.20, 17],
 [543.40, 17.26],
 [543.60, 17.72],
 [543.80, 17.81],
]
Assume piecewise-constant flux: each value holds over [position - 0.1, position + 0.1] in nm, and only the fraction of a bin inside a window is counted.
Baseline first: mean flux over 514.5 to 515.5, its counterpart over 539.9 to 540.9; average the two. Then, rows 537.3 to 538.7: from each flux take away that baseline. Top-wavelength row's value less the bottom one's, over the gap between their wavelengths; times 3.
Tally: -1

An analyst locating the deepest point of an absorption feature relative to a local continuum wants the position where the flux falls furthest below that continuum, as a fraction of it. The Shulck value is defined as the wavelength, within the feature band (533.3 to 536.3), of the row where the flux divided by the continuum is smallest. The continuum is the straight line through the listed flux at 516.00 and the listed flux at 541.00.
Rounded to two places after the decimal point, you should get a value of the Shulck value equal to 535.00 nm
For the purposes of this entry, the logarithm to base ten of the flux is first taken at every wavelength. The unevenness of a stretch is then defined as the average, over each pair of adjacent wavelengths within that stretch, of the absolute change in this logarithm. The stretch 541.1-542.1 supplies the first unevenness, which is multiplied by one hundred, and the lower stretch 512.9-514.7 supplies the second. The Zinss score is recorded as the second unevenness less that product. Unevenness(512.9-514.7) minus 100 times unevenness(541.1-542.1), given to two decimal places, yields -0.94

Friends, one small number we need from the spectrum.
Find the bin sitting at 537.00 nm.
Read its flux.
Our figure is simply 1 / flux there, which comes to 0.0570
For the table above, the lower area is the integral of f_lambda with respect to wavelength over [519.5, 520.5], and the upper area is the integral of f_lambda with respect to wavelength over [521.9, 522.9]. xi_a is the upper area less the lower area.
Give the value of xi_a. 2.0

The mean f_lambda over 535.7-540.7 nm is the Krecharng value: 16.4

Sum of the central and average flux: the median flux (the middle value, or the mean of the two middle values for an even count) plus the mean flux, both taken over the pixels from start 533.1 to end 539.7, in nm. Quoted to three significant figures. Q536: 34.5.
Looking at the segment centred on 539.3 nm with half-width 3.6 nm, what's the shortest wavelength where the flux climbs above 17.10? 535.80 nm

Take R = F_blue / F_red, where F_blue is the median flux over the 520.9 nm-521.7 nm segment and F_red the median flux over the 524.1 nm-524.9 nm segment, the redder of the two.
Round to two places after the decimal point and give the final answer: 0.98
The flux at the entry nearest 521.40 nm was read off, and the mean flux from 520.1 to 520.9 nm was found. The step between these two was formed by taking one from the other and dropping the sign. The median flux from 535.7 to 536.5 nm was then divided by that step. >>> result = 14.5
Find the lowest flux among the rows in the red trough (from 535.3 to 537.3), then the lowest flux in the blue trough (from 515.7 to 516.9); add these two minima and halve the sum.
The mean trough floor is 16.1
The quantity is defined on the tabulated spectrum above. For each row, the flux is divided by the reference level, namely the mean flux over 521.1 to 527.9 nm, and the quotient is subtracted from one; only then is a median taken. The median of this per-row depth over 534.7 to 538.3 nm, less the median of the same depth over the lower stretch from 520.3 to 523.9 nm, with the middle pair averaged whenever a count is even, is -0.03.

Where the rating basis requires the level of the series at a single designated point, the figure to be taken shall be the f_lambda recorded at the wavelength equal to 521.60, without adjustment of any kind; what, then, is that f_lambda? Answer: 17.76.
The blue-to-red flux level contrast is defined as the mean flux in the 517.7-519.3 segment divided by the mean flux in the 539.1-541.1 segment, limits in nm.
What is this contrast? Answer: 1.02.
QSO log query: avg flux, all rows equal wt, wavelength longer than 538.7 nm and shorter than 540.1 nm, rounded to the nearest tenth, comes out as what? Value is 16.4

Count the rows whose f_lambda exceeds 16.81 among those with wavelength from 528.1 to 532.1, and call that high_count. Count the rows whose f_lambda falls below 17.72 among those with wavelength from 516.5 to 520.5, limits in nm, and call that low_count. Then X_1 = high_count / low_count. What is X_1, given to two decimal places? 1.00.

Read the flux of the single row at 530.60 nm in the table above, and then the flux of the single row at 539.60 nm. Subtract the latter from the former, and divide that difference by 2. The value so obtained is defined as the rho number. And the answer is 1.4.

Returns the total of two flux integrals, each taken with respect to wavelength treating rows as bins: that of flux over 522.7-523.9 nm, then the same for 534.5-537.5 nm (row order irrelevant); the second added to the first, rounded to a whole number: 72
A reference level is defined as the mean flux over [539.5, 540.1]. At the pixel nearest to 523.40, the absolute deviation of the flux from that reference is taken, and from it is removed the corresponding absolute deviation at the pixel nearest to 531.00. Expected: -0.2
